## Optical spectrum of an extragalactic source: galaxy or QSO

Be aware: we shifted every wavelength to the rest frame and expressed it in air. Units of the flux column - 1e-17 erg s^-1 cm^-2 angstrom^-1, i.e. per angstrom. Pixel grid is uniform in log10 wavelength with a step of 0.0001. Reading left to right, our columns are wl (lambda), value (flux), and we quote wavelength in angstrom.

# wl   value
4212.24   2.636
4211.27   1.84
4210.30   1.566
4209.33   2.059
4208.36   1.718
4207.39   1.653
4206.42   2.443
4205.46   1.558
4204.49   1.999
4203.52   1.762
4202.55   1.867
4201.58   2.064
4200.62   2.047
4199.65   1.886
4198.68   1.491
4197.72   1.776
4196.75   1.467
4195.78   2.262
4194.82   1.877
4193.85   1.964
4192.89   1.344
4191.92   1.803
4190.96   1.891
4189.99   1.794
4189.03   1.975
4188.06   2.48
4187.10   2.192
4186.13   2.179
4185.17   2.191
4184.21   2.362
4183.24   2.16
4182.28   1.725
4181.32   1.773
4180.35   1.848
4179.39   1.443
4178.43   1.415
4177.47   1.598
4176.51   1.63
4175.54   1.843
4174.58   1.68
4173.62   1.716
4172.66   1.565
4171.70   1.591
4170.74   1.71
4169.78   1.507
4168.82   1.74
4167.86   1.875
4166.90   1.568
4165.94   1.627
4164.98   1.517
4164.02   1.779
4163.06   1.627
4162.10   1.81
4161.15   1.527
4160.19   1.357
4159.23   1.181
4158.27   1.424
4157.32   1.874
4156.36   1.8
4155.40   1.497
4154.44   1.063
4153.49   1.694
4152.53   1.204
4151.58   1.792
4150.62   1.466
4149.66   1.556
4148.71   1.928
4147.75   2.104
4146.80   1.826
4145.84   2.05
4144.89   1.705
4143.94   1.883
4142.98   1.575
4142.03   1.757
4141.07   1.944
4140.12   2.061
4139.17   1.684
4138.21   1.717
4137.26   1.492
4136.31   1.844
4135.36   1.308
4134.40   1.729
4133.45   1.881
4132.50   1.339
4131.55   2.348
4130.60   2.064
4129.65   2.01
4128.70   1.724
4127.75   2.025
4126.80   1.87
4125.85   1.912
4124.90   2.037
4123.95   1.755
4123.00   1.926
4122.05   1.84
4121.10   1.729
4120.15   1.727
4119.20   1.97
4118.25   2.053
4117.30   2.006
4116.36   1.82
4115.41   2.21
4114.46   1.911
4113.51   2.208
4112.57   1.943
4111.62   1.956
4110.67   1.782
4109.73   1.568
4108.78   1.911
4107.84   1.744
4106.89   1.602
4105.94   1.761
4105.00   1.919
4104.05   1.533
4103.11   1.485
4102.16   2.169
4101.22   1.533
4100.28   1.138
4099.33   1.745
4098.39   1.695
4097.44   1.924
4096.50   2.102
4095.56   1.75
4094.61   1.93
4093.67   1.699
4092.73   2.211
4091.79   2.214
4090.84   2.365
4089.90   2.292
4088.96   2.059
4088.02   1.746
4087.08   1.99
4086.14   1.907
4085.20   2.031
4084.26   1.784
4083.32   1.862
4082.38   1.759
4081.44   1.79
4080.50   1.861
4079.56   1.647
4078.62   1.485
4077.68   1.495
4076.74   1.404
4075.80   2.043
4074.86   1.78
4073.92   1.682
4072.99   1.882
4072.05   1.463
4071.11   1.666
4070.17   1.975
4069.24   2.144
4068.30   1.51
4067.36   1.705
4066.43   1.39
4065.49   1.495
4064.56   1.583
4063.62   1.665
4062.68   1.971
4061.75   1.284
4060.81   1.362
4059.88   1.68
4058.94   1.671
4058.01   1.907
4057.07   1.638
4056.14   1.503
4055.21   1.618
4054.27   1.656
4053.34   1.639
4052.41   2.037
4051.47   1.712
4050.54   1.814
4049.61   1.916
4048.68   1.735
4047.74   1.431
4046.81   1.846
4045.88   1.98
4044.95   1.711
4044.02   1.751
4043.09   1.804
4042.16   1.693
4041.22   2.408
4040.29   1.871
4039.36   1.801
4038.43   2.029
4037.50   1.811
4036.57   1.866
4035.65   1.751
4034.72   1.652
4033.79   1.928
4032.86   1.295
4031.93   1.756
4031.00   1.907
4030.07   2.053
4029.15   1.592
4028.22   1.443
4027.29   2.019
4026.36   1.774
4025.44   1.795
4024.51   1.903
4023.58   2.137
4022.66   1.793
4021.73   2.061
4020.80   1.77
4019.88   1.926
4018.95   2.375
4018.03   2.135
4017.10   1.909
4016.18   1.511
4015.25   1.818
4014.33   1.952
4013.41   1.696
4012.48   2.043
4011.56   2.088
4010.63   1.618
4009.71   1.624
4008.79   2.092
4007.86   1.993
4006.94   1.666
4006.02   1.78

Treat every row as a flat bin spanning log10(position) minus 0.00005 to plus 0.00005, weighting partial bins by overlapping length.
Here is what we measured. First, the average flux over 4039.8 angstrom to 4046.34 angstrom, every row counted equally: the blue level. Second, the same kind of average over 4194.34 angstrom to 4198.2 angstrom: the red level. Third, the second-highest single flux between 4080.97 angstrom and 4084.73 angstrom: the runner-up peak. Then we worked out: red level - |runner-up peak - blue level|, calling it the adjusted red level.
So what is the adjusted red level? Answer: 1.75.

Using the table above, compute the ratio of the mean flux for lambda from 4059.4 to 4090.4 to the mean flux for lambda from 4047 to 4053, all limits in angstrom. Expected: 0.98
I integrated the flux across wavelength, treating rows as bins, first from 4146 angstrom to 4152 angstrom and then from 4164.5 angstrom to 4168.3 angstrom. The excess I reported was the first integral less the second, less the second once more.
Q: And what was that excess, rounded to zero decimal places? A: -2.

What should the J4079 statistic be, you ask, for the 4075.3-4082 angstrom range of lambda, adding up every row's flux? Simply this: 12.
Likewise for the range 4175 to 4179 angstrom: 6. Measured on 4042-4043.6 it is 3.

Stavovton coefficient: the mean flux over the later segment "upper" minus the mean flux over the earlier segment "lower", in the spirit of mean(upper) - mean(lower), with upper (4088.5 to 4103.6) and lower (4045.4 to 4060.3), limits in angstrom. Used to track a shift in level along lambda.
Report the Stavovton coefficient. 0.16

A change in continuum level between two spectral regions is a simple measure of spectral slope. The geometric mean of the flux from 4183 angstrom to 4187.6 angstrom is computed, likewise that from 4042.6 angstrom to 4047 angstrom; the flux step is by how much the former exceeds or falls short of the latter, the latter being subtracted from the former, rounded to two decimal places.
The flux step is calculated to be 0.40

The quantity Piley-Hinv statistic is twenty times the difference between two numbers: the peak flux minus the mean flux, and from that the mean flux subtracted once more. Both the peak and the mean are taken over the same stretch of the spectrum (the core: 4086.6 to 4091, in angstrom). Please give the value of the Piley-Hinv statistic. -36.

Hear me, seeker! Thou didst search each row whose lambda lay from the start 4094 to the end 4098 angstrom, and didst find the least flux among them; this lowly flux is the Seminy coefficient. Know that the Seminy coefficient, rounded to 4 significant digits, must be 1.750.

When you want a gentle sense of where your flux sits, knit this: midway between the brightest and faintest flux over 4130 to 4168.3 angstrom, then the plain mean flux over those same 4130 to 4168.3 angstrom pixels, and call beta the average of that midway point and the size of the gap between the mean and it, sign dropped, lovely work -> 0.86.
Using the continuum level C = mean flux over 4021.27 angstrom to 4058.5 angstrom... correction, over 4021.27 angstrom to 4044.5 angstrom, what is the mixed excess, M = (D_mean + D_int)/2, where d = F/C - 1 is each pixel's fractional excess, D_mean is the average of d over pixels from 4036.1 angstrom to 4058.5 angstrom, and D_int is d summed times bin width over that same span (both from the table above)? -0.23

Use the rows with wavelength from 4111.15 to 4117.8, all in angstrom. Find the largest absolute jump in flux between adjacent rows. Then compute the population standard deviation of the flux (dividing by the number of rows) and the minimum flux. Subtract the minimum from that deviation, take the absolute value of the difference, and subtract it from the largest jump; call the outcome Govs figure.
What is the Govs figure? -1.29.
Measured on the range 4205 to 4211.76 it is -0.38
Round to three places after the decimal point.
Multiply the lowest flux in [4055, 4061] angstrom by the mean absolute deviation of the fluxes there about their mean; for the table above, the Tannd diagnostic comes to 0.153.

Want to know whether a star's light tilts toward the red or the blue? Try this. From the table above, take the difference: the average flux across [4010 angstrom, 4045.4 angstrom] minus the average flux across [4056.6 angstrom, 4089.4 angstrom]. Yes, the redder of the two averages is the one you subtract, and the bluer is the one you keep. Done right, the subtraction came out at 0.13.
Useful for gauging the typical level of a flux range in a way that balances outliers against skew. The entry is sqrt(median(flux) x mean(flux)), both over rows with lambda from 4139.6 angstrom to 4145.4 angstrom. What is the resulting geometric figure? 1.82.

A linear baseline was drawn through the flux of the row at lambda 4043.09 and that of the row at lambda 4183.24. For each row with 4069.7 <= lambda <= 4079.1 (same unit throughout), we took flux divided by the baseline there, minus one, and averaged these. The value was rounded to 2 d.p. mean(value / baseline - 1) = -0.10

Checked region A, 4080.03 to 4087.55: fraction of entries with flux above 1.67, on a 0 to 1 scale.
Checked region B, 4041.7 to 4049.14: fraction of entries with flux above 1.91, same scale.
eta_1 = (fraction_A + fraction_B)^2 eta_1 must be 1.3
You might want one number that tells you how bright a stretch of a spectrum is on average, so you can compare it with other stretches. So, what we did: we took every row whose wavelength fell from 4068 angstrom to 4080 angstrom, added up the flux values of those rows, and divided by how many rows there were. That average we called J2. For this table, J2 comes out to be 1.71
